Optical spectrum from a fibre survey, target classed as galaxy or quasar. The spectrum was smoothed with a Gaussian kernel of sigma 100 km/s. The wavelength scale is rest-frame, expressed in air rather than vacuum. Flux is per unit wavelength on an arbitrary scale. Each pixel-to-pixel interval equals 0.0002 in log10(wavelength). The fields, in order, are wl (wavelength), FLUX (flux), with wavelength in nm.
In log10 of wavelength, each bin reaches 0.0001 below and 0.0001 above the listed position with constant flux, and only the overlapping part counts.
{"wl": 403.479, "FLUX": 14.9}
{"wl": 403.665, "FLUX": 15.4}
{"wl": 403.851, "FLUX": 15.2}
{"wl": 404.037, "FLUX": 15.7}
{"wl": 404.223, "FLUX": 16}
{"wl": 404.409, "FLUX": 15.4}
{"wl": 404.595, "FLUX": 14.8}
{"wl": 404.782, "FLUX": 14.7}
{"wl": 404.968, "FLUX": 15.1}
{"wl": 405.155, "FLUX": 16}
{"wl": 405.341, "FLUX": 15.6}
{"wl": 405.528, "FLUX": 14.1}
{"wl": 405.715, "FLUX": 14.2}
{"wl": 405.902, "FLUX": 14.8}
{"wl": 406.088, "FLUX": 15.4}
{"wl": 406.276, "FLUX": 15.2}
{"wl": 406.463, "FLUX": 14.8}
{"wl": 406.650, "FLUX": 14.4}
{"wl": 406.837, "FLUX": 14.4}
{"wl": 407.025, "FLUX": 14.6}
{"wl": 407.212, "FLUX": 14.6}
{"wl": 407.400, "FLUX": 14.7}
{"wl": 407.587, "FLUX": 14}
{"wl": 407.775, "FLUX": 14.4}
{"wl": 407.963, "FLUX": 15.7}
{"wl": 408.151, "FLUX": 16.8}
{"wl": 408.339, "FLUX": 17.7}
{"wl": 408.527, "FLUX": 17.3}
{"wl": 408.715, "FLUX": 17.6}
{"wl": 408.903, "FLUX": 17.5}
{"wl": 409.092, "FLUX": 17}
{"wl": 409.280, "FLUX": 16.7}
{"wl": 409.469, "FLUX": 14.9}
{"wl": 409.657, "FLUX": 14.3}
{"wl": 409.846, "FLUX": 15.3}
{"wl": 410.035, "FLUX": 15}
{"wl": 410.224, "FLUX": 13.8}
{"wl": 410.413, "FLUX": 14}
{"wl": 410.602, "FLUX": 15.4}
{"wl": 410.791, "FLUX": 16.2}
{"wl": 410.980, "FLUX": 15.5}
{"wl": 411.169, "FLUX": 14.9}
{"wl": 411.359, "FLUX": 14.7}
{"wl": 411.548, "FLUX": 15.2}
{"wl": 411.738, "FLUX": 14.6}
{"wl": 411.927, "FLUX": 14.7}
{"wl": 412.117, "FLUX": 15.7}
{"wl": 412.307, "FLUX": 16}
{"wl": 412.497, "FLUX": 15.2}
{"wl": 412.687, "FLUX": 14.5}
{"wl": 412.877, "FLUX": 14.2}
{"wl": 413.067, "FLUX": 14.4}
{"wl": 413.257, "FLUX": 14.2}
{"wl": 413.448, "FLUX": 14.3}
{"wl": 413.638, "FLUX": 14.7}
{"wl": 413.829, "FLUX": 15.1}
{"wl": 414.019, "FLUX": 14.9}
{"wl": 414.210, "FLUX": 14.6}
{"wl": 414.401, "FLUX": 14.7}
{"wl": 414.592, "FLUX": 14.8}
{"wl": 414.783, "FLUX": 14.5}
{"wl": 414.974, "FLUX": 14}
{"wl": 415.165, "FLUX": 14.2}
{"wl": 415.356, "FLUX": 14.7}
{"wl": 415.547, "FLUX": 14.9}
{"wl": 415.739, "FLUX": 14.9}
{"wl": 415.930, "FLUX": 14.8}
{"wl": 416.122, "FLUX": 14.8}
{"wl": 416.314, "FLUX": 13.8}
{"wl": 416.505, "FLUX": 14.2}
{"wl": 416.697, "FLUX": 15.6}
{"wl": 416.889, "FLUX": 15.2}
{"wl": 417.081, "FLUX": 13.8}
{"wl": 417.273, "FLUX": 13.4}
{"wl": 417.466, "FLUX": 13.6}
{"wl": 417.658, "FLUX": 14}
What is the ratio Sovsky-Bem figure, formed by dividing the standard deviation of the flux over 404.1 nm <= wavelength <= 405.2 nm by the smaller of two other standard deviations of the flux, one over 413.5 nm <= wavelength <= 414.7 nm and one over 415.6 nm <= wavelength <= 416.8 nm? 3.2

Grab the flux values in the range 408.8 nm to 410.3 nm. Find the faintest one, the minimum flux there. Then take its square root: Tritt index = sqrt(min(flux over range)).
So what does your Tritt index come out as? 3.71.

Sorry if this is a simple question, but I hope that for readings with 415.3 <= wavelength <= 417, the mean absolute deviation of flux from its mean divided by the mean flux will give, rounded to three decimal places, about 0.024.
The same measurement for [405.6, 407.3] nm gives 0.020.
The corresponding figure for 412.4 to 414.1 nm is 0.022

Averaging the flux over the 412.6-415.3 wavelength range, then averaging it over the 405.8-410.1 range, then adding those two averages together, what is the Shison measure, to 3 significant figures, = 30.0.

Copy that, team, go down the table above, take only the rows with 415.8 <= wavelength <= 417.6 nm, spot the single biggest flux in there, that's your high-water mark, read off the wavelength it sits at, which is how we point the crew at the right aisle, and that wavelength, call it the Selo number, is 416.697 nm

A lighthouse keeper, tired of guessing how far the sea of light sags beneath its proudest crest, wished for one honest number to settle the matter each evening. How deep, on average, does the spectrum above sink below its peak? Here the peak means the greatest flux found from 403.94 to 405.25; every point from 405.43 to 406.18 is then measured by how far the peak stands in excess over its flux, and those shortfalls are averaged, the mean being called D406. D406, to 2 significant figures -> 1.4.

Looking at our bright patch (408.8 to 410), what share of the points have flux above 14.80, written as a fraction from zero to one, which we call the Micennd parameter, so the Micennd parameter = 0.83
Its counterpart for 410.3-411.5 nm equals 0.67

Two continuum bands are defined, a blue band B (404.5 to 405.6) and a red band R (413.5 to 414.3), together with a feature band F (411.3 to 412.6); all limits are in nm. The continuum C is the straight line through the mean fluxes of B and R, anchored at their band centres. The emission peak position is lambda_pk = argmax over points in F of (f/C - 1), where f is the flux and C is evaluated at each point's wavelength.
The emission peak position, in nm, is 412.307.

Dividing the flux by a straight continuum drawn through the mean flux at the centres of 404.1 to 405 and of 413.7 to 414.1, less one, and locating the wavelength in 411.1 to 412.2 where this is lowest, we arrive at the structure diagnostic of 411.738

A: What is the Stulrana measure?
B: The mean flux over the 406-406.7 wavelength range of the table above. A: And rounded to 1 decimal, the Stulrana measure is 15.0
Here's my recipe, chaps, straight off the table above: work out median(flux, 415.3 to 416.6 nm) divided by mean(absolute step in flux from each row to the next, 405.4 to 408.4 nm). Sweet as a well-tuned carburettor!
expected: 32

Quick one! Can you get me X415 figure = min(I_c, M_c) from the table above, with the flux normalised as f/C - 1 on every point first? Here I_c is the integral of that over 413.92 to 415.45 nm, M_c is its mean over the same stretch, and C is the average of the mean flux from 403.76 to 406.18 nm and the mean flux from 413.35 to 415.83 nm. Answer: -0.036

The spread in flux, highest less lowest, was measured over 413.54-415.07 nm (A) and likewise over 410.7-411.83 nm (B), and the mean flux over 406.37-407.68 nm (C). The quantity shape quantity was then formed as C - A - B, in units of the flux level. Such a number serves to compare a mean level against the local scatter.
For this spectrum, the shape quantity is 11.8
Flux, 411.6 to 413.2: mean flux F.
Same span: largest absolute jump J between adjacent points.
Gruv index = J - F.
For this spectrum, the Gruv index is -13.9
